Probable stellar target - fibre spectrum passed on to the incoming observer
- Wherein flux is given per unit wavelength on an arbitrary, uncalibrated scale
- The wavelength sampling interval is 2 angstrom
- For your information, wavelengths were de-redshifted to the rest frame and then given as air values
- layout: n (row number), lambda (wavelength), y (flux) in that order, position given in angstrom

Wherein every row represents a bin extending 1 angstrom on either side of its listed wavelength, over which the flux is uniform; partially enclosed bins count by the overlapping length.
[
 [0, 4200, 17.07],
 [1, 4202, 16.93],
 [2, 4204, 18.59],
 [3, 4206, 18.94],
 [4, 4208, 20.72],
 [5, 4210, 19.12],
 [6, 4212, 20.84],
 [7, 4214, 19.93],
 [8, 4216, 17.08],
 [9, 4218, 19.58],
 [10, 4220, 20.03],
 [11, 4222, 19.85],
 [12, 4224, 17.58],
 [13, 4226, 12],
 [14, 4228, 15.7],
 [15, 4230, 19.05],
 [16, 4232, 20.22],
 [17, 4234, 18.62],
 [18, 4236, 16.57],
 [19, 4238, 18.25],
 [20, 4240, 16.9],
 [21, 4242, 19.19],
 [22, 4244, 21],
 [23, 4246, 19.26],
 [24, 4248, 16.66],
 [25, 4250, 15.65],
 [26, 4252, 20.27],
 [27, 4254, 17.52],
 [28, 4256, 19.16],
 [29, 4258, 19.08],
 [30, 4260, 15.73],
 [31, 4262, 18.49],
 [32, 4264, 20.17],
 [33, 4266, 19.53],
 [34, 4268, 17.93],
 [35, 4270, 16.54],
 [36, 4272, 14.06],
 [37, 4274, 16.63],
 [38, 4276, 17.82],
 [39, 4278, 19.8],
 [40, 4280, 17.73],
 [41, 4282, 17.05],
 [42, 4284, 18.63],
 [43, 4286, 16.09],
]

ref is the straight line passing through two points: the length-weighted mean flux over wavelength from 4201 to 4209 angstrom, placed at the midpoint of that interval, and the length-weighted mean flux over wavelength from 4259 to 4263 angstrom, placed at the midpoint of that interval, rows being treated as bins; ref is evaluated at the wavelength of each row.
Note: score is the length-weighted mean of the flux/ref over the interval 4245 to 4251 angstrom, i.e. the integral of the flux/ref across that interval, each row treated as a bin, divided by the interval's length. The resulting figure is 0.98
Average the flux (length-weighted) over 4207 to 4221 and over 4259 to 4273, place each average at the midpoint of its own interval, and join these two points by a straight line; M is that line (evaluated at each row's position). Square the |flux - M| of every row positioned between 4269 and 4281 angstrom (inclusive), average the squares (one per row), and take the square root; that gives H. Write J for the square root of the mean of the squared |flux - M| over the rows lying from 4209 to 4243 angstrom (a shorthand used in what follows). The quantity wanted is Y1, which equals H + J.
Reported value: 4.0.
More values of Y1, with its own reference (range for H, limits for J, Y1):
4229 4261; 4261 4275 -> 3.4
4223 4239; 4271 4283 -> 4.8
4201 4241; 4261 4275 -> 4.0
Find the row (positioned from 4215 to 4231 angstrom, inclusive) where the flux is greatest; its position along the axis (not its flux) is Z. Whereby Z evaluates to 4220 angstrom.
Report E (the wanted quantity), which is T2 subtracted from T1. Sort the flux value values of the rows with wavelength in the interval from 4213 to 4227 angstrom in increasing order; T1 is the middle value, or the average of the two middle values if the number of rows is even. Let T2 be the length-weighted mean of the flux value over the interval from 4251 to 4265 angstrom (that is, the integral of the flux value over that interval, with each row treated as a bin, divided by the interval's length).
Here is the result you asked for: 0.9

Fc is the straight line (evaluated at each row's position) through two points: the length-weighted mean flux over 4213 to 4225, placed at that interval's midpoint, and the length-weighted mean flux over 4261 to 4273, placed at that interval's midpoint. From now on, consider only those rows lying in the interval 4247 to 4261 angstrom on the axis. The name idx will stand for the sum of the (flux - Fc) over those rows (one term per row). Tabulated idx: -2.8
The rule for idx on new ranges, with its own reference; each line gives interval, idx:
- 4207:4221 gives 3.4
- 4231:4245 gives 1.1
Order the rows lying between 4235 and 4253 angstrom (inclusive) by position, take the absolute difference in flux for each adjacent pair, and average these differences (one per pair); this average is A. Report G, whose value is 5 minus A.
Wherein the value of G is 2.9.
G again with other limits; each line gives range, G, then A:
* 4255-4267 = 3.3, 1.70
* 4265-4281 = 3.1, 1.90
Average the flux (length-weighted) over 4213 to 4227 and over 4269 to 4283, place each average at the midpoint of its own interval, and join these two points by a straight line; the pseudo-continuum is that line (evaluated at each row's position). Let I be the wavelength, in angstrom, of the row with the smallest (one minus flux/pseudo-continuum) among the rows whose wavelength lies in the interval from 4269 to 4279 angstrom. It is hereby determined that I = 4278 angstrom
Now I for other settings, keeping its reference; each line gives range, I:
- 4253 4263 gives 4256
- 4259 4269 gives 4264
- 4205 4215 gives 4212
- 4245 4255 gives 4252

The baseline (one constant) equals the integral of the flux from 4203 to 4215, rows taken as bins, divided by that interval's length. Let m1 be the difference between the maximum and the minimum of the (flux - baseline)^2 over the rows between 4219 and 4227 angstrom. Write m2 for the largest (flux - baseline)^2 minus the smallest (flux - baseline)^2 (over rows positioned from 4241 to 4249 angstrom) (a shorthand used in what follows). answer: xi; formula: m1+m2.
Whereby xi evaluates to 68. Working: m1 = 59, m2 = 9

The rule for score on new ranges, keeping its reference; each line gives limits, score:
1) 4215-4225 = 1.03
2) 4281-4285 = 1.08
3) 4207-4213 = 1.08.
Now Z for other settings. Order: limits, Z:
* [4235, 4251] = 4244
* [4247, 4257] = 4252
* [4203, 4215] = 4212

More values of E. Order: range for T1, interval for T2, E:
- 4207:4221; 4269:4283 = 2.8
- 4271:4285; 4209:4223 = -1.8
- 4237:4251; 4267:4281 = 1.0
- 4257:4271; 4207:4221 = -1.1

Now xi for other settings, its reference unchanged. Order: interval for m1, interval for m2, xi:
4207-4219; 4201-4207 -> 14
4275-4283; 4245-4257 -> 23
